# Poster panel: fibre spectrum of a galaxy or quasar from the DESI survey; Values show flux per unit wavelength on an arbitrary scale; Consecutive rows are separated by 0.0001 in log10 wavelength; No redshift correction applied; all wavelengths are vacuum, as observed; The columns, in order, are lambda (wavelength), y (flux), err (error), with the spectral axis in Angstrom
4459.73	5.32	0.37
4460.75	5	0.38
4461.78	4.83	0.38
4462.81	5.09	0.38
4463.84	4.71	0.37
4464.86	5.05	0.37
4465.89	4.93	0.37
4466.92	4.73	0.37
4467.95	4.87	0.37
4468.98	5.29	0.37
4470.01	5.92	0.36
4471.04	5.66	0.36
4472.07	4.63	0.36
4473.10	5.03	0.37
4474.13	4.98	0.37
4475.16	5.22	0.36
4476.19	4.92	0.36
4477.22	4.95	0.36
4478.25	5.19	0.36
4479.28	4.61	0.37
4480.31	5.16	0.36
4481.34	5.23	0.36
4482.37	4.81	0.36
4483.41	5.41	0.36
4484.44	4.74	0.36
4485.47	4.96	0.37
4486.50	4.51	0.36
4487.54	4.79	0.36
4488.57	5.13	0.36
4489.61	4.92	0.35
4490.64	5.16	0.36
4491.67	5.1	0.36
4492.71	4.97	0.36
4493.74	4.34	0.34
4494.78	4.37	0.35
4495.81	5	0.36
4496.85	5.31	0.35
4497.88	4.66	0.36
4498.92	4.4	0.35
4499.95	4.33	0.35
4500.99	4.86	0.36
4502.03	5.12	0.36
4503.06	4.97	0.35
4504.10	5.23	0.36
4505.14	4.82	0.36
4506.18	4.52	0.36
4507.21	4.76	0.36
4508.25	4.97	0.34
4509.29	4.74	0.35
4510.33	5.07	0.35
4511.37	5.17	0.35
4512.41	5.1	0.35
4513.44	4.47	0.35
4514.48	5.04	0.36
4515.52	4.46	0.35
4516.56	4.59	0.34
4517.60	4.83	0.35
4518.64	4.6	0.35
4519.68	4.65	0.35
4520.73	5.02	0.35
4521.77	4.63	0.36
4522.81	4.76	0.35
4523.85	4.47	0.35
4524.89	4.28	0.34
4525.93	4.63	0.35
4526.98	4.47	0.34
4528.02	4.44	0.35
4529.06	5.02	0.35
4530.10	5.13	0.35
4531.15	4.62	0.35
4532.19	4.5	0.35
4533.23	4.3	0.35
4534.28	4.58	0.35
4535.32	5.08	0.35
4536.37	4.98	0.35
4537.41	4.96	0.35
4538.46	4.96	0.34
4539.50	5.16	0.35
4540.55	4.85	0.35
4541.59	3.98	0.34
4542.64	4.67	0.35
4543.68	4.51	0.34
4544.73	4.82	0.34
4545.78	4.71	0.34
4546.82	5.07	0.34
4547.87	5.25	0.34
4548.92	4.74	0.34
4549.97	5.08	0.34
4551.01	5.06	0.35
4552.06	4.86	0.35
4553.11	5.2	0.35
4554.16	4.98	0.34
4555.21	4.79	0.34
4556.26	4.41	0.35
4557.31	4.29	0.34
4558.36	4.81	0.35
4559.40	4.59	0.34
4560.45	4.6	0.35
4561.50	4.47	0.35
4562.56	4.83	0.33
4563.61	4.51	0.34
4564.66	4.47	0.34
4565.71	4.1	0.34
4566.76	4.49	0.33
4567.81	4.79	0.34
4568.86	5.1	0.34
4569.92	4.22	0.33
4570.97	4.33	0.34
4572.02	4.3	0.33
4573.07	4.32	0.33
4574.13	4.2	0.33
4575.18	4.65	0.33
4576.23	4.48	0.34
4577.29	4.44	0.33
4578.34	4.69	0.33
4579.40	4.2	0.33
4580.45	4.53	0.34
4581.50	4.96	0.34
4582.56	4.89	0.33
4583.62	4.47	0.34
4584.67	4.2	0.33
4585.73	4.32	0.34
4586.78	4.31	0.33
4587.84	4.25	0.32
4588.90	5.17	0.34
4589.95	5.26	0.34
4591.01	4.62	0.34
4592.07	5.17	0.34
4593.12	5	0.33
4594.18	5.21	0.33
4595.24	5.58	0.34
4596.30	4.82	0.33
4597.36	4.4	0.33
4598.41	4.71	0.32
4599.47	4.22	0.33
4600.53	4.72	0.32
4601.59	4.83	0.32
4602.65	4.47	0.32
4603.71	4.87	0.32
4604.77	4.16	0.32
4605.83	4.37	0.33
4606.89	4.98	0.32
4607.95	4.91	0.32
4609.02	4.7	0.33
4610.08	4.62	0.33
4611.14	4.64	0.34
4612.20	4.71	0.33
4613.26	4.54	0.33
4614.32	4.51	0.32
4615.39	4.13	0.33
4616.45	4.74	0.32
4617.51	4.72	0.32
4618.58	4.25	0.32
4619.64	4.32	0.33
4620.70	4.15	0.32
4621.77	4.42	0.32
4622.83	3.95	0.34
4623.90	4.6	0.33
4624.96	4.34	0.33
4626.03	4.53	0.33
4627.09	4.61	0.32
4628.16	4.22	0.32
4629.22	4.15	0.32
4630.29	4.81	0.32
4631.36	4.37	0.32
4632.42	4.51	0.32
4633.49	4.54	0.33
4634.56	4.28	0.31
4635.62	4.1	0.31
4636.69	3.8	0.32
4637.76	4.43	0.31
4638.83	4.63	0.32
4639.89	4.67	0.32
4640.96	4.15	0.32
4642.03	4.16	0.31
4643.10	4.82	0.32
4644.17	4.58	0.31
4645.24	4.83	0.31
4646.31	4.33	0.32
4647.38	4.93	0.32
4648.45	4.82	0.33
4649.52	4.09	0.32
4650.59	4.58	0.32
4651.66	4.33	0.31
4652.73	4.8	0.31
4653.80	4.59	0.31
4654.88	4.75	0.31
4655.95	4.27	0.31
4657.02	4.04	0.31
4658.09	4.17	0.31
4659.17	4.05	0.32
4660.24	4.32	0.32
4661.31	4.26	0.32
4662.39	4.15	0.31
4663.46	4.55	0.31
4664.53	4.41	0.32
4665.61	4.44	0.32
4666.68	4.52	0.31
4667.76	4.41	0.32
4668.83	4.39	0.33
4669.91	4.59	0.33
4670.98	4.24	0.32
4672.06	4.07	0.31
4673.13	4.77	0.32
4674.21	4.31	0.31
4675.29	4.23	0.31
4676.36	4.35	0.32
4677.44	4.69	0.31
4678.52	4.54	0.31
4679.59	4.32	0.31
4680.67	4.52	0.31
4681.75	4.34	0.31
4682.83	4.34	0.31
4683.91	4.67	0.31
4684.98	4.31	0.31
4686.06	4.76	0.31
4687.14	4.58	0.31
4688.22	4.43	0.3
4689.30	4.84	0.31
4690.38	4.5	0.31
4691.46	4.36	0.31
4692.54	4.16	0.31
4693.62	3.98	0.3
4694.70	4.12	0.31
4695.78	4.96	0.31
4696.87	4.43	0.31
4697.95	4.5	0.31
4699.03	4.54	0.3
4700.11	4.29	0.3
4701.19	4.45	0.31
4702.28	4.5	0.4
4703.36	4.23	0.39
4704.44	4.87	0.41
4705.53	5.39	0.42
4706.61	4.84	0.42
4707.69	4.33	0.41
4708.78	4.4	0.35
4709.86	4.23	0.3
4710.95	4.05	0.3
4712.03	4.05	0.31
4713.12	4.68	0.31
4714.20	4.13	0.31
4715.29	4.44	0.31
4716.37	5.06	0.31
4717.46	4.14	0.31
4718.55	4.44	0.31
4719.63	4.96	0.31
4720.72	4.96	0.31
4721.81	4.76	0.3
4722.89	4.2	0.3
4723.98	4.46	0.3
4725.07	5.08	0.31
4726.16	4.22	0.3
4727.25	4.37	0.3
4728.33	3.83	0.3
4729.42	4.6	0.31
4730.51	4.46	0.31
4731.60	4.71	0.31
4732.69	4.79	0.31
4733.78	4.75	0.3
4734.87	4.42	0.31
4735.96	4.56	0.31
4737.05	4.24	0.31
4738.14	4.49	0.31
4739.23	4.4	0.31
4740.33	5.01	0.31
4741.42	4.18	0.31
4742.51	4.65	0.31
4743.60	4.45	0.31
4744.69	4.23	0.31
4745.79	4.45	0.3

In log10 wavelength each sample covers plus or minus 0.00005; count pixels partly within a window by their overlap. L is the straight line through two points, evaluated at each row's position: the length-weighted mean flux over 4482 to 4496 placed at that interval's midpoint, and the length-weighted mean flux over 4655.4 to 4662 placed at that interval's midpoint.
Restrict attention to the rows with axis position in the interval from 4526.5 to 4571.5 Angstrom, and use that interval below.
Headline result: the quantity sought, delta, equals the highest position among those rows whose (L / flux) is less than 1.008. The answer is 4568.86 Angstrom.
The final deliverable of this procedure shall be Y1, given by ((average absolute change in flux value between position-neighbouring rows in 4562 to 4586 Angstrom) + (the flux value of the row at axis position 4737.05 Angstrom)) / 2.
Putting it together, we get 2.25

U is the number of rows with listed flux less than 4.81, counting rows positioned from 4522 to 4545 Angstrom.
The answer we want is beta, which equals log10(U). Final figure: 1.11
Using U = 13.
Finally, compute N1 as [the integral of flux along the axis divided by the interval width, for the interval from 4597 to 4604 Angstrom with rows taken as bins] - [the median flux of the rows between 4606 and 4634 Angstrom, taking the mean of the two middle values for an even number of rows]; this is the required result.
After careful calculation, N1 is 0.07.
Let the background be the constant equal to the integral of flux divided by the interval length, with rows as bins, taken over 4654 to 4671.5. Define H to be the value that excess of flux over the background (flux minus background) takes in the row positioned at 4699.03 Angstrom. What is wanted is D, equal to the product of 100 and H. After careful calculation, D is 19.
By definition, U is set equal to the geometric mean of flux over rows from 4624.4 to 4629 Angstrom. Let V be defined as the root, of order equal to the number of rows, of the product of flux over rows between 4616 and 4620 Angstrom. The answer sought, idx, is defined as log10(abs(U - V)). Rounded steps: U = 4.4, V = 4.5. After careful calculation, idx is -1.1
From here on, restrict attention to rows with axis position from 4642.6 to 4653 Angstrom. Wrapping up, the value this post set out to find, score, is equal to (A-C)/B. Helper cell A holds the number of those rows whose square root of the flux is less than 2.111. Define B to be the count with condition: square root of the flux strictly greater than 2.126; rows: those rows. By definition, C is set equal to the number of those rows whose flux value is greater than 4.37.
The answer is -0.6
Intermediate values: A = 3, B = 7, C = 7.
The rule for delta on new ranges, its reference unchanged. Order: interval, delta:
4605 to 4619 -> 4617.51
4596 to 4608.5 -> 4607.95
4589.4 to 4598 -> 4597.36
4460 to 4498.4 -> 4496.85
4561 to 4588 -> 4583.62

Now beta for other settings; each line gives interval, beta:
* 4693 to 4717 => 1.23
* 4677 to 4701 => 1.30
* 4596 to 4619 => 1.23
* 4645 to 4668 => 1.28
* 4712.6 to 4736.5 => 1.26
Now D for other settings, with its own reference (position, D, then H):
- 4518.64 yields 25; 0.25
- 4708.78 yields 5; 0.05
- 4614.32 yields 16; 0.16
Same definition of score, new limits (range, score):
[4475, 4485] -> -1.0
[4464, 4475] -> -1.0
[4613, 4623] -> 0.3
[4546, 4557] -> -1.0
